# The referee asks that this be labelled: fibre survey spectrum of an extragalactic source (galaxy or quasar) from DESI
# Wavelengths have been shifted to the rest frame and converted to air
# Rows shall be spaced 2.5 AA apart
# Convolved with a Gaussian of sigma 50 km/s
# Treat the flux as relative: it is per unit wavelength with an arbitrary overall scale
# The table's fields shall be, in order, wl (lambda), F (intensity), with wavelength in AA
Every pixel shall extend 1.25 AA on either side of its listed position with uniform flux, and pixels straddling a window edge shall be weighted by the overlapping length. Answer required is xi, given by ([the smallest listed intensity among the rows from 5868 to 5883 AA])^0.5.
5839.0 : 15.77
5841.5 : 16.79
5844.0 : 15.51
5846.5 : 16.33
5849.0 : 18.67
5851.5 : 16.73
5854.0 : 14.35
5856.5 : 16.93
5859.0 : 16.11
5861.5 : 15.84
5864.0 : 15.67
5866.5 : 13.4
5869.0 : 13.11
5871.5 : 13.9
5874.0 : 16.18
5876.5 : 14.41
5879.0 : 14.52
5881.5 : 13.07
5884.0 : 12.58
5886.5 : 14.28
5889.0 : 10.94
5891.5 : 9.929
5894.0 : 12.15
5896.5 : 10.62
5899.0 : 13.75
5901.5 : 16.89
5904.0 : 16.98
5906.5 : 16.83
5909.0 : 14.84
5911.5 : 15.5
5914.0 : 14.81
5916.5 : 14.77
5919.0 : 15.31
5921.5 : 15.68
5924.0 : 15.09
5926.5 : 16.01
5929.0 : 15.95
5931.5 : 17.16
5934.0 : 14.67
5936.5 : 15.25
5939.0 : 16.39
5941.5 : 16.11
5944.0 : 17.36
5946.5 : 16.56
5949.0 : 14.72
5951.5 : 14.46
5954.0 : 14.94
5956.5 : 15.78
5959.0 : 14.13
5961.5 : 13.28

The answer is 3.62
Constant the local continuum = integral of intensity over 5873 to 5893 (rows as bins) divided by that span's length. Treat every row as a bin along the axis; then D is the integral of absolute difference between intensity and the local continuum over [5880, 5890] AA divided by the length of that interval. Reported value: 1.0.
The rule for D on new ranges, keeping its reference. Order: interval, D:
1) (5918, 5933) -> 2.7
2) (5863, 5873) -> 0.9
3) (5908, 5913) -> 2.0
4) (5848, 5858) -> 3.4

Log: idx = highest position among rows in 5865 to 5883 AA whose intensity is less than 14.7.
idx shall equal 5881.5 AA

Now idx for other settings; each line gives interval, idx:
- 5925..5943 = 5934.0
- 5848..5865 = 5854.0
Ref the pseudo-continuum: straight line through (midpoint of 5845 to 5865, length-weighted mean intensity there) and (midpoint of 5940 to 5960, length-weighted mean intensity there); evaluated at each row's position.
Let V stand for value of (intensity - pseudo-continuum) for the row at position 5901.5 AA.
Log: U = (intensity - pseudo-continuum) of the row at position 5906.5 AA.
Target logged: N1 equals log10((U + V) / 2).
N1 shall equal -0.03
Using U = 0.9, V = 1.0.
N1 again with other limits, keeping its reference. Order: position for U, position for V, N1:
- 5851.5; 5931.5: -0.04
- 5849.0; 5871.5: -2.71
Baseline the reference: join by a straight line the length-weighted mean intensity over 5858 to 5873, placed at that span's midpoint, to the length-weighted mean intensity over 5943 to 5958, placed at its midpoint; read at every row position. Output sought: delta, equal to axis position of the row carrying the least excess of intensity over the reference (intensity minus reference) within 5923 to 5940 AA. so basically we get 5934.0 AA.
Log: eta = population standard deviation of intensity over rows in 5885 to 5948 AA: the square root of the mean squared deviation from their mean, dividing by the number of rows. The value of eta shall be 2.0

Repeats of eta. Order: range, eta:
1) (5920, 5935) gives 0.8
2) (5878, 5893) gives 1.7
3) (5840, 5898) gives 2.2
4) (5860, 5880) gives 1.1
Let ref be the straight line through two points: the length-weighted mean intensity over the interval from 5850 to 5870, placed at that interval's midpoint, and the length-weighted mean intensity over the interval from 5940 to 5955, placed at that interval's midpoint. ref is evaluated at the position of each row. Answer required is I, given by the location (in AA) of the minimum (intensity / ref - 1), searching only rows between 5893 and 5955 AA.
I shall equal 5896.5 AA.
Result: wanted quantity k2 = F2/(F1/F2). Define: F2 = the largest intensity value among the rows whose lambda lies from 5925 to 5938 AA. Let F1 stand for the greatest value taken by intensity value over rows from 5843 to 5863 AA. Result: 15.8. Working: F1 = 18.67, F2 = 17.16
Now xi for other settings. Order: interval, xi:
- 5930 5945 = 3.83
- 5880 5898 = 3.15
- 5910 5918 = 3.84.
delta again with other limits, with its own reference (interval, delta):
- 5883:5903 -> 5891.5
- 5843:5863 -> 5854.0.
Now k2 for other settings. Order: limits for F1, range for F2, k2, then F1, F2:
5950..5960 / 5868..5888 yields 16.6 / 15.78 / 16.18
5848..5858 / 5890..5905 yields 15.4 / 18.67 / 16.98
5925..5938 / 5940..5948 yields 17.6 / 17.16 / 17.36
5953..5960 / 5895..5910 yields 18.3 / 15.78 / 16.98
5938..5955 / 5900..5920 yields 16.6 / 17.36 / 16.98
